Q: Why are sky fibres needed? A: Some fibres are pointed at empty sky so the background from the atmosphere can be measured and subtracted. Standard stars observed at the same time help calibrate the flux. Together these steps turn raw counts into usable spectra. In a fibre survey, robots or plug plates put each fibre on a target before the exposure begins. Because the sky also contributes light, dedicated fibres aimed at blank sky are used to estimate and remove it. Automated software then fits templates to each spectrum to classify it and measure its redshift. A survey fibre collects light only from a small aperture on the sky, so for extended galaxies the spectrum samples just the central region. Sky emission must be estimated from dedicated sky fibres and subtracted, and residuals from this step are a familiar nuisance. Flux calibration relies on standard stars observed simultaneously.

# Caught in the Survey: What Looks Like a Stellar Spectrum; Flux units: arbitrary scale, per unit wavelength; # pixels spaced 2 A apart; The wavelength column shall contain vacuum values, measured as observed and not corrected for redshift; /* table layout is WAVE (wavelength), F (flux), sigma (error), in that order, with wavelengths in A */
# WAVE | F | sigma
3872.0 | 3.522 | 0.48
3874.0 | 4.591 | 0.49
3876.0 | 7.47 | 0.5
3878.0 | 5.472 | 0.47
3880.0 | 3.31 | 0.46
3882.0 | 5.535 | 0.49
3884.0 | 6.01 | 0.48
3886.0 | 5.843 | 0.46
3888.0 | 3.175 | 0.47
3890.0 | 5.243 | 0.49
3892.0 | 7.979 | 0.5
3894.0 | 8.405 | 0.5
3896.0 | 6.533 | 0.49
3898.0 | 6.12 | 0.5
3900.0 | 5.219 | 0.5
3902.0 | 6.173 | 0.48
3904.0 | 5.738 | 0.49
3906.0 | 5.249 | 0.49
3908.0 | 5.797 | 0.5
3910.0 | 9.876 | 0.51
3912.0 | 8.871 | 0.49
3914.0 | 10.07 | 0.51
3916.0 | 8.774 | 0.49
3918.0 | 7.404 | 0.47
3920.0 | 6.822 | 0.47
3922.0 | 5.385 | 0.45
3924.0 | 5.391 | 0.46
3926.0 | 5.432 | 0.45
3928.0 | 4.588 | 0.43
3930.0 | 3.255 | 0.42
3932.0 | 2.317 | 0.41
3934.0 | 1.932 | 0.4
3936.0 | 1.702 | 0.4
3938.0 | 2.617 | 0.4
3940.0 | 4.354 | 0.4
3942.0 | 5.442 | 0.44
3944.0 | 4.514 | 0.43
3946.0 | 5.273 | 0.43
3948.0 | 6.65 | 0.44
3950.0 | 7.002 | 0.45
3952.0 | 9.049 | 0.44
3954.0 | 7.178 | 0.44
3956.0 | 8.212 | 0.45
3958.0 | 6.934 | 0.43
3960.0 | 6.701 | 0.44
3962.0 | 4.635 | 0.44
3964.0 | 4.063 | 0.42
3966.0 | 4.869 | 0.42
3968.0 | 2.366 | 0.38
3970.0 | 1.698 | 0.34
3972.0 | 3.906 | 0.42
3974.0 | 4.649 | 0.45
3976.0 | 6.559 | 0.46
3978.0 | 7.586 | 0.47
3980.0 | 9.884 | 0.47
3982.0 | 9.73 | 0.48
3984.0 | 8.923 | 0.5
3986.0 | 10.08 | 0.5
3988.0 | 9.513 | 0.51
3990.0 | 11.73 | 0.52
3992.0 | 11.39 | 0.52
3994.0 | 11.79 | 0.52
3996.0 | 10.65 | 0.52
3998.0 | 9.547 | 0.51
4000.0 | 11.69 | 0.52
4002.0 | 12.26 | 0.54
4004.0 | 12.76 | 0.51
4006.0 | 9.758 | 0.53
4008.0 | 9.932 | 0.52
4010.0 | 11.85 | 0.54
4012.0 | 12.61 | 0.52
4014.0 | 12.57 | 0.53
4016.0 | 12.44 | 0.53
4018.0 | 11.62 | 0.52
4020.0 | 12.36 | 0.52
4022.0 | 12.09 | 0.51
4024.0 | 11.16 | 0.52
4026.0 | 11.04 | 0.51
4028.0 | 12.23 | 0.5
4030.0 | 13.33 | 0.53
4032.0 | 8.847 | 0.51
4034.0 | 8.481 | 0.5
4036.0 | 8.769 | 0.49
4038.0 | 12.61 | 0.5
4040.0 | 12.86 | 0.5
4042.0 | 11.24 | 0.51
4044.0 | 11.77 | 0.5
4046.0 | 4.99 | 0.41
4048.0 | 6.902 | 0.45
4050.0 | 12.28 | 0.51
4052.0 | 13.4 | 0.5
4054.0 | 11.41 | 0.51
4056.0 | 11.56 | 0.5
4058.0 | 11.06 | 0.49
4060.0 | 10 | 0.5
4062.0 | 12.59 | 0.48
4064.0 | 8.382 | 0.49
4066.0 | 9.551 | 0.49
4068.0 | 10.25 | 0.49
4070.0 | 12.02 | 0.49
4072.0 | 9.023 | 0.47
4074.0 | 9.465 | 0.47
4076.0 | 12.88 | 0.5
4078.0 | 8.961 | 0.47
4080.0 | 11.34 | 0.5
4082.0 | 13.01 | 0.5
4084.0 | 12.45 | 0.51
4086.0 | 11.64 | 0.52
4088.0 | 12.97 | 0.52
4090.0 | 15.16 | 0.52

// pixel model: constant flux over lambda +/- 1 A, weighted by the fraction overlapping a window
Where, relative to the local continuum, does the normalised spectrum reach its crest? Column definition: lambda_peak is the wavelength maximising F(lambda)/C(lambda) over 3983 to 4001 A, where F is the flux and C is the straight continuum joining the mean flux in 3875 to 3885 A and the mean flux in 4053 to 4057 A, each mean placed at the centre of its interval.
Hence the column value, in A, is 3990.0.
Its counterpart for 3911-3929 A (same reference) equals 3914.0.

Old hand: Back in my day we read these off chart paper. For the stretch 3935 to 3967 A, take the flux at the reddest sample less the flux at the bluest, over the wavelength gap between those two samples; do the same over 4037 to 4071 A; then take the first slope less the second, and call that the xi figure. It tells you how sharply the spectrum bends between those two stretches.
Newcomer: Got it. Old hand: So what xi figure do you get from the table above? 0.12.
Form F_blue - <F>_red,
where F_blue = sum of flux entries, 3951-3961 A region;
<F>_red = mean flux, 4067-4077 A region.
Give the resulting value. 27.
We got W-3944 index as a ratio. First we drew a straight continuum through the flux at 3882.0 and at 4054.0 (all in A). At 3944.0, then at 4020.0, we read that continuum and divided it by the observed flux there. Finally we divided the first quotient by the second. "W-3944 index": 2.0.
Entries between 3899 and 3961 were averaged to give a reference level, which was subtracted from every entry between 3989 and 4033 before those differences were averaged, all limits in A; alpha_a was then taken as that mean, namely 6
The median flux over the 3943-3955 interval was 6.8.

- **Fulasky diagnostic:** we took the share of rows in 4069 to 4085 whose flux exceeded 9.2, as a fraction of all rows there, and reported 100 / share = 133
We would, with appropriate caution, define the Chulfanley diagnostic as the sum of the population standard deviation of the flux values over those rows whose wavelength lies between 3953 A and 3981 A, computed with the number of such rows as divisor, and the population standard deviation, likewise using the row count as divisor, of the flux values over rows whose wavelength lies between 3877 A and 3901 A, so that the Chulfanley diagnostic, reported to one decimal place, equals 3.7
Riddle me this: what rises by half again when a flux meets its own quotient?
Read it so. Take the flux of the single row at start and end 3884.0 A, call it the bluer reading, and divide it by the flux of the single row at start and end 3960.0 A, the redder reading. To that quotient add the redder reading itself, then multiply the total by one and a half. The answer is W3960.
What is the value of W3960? 11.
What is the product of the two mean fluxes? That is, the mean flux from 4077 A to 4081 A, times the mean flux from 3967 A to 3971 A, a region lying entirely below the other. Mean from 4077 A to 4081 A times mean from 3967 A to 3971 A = 21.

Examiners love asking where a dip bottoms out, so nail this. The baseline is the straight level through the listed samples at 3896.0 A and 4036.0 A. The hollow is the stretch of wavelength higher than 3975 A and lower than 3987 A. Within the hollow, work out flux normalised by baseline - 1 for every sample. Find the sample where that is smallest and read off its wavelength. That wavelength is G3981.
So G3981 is 3976.0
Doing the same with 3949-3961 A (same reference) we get 3960.0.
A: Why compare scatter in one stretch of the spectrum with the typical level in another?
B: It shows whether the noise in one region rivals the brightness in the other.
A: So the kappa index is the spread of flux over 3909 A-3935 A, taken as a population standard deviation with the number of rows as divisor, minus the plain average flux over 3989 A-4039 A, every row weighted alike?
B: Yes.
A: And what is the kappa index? -8.7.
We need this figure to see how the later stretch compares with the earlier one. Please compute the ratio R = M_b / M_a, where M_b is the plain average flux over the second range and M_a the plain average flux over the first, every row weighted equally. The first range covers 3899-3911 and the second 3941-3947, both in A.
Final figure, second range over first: 0.8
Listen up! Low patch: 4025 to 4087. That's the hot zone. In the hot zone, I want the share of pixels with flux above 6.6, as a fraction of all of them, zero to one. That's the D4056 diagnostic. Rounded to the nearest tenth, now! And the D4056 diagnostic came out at 1.0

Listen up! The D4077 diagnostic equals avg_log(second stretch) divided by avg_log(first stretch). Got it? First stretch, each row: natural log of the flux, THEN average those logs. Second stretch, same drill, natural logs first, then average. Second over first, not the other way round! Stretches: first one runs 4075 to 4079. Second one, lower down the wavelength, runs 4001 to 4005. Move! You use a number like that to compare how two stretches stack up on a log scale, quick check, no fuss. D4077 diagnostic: 1.06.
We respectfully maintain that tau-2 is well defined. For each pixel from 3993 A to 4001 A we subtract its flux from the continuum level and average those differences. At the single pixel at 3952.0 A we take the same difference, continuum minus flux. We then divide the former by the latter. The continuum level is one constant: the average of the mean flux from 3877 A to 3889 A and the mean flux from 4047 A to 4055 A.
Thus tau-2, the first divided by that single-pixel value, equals 2.7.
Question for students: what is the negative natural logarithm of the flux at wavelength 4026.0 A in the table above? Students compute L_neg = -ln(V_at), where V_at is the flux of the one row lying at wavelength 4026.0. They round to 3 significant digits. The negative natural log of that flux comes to -2.40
